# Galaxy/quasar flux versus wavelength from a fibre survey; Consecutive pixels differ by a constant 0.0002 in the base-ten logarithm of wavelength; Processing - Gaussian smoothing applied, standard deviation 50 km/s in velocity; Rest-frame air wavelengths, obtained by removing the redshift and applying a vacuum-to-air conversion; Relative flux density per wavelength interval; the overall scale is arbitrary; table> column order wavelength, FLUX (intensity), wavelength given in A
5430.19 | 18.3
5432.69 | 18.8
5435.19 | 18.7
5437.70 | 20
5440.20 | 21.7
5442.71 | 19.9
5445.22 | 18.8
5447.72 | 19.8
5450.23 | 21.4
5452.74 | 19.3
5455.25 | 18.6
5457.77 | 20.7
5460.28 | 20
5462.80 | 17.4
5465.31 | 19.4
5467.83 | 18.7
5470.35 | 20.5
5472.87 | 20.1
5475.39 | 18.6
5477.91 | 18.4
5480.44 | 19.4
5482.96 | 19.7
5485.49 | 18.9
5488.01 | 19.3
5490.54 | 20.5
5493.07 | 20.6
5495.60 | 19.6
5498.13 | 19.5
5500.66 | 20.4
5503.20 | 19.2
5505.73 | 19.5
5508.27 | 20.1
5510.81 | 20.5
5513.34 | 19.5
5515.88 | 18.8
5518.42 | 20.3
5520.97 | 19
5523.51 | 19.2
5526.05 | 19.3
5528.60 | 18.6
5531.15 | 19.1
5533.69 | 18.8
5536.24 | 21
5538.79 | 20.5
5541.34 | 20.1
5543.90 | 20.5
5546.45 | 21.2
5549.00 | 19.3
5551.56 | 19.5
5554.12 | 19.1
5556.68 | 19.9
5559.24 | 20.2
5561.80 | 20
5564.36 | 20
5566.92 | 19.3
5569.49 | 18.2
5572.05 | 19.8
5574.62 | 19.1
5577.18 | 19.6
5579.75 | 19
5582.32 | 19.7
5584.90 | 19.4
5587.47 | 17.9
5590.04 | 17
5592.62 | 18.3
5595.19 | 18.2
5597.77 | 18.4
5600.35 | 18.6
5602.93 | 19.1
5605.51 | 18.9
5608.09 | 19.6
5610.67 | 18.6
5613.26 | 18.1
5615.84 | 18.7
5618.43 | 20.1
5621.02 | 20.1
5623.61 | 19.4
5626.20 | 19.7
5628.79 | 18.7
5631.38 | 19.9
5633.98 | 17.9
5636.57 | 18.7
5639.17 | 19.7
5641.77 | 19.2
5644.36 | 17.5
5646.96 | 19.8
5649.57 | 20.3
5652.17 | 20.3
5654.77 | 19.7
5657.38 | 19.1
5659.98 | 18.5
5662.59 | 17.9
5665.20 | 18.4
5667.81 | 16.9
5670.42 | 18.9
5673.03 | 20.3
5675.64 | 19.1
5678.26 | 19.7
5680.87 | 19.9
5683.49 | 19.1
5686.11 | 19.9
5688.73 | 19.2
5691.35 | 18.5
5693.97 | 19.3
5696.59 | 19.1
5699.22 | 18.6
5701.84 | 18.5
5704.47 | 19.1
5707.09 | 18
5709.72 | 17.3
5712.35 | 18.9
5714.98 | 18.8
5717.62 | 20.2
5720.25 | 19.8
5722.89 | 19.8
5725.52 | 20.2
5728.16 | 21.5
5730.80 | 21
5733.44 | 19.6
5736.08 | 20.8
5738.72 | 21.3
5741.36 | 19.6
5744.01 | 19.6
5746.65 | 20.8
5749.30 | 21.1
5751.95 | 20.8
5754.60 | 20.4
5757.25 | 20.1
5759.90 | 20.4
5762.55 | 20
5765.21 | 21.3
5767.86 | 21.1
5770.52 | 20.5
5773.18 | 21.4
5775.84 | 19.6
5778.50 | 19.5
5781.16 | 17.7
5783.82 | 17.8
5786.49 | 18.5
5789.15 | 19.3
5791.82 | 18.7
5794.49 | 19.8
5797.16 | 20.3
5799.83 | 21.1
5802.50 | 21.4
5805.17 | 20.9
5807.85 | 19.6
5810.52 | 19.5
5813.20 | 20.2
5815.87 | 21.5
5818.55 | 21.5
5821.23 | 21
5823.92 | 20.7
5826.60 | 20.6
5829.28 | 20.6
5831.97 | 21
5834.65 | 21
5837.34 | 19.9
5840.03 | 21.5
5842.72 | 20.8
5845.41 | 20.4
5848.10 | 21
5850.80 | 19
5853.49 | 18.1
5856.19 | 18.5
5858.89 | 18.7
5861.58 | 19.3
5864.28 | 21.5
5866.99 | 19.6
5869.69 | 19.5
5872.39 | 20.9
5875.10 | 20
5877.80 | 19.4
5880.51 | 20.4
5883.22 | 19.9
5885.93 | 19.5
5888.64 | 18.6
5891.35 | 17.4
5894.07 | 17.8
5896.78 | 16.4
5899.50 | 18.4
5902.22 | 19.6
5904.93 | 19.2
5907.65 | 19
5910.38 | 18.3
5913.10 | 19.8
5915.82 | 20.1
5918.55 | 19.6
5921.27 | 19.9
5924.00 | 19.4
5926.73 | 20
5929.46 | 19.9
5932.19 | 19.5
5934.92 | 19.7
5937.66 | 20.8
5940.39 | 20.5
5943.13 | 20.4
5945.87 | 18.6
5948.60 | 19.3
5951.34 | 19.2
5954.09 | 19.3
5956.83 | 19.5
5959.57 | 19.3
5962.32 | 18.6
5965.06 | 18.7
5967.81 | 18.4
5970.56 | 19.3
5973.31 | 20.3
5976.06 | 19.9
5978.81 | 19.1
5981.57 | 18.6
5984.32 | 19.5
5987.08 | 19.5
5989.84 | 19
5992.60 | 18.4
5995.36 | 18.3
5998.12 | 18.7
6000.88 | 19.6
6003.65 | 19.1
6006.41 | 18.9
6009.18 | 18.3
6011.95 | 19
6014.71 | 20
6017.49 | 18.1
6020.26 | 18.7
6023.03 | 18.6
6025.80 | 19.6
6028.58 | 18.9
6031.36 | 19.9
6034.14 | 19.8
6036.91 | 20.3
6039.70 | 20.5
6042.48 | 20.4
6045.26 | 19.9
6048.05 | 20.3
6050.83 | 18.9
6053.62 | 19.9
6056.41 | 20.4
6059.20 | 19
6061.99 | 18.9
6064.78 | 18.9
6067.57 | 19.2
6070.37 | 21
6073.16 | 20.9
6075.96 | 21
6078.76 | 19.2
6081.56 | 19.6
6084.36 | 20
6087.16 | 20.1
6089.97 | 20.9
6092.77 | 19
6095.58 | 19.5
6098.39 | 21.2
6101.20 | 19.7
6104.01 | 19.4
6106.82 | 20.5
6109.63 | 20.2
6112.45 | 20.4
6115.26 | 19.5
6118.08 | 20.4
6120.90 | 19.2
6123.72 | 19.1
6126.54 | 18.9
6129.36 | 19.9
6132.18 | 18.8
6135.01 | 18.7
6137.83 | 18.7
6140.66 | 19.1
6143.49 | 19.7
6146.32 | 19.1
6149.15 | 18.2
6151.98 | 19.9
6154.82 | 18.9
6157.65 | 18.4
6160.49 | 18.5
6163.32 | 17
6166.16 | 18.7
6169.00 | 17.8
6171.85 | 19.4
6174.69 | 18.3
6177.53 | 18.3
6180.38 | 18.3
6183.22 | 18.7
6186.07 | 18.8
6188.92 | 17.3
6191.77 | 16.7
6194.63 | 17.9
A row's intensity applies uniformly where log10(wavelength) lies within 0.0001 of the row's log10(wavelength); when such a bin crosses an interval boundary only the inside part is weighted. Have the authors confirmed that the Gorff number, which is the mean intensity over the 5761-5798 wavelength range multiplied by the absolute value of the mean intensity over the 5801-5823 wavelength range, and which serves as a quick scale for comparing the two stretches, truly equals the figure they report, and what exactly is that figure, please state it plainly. 407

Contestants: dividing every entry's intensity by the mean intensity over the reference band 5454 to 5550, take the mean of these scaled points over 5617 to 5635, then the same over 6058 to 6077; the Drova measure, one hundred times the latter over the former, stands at 102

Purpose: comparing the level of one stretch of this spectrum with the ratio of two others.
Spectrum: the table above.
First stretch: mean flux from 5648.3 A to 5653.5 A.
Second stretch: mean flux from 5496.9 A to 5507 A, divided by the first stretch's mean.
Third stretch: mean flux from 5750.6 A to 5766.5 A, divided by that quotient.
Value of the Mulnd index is 21.2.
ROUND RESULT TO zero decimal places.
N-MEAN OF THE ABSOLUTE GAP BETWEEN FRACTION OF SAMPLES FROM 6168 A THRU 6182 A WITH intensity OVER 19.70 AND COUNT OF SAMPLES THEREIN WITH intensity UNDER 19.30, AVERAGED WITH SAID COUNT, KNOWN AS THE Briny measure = 4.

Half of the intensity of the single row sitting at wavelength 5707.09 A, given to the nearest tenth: 9.0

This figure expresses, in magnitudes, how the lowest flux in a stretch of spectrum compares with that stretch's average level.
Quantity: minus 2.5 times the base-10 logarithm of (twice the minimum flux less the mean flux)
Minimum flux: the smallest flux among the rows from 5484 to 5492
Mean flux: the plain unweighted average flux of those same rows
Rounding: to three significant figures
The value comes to -3.15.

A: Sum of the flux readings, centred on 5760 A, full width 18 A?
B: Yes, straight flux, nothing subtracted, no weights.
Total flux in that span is 144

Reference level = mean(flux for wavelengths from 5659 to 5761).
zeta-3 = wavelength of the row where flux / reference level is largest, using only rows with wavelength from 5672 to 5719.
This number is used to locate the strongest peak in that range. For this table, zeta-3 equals 5673.03 A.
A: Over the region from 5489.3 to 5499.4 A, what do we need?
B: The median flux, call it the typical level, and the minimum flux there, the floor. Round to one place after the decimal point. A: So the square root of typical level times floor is 19.8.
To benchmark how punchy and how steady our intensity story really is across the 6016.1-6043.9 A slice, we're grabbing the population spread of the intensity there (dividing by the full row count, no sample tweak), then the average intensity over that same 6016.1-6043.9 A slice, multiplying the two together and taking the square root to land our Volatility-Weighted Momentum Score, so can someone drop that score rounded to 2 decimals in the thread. 3.96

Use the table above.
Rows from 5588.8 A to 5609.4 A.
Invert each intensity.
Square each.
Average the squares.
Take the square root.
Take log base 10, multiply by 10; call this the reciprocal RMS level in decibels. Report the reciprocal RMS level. -12.7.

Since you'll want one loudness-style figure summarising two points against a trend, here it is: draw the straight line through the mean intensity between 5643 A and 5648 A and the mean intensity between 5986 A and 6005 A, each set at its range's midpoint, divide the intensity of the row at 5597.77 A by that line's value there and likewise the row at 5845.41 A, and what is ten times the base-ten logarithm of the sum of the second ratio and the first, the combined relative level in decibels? 3.17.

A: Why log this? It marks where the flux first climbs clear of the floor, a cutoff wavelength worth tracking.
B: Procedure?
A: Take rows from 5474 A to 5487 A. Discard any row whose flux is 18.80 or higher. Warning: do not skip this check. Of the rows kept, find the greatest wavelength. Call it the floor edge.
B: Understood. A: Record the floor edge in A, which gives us 5477.91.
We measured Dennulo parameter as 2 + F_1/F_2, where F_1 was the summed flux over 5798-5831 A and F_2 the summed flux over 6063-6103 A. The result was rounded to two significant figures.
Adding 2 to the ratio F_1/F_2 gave 2.9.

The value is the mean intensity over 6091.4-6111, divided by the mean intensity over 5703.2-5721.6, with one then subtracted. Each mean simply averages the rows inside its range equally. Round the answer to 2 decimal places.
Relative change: 0.06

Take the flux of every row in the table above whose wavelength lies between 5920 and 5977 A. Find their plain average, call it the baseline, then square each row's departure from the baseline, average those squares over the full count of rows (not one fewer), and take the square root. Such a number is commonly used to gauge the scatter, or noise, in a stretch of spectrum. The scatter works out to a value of 0.64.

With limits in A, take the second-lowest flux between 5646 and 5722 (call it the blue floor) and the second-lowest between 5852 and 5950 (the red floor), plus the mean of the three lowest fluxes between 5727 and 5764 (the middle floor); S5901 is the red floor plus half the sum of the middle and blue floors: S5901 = 35.85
